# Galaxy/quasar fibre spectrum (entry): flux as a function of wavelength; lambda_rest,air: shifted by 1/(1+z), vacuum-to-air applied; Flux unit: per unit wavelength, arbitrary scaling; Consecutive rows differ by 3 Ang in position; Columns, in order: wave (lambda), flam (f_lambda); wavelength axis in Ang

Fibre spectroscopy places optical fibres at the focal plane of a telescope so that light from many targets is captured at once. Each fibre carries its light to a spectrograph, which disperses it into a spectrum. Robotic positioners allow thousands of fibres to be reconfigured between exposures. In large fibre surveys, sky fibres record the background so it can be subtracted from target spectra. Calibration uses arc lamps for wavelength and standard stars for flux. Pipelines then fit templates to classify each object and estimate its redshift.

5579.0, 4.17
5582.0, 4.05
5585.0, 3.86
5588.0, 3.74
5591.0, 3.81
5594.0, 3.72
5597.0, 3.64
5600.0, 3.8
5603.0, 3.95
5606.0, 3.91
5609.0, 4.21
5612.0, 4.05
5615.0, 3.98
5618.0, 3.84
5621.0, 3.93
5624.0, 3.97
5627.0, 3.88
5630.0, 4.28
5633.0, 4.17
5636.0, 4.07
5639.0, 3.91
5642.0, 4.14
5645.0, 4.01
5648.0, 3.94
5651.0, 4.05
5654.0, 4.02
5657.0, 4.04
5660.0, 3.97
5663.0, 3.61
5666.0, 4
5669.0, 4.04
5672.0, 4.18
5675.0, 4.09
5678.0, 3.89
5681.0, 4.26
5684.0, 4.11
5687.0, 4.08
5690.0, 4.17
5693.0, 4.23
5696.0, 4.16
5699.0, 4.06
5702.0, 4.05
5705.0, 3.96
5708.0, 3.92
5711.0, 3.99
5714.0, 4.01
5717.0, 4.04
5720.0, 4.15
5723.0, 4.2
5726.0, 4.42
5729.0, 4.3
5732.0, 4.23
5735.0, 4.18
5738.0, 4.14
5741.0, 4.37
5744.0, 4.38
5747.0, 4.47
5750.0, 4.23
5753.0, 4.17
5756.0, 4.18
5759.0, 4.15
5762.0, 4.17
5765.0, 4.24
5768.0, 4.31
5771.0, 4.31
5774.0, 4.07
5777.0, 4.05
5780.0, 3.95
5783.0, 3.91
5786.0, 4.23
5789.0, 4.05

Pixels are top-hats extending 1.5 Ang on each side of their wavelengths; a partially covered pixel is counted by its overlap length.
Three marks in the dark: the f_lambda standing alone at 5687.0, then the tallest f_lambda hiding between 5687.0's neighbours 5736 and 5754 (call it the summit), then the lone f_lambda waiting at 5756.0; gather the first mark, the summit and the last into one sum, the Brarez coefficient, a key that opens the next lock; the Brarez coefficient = 12.7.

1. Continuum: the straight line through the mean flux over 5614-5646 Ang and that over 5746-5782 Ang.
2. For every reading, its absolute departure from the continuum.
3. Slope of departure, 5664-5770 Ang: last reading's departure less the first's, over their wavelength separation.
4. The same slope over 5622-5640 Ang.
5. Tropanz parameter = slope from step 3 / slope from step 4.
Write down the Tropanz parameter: 0.1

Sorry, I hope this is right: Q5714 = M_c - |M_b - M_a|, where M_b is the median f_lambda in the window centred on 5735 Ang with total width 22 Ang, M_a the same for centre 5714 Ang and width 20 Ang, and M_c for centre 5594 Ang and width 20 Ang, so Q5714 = 3.51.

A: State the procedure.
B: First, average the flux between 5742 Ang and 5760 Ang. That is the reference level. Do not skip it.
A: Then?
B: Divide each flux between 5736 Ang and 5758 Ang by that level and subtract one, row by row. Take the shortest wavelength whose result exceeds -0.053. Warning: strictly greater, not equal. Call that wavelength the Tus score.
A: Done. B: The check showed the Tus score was 5738.0 Ang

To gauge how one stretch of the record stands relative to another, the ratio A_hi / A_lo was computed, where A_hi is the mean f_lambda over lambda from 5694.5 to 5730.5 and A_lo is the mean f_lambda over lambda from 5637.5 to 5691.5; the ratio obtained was 1.019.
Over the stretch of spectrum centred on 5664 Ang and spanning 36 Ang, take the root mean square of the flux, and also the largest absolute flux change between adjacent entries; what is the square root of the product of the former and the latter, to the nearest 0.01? 1.25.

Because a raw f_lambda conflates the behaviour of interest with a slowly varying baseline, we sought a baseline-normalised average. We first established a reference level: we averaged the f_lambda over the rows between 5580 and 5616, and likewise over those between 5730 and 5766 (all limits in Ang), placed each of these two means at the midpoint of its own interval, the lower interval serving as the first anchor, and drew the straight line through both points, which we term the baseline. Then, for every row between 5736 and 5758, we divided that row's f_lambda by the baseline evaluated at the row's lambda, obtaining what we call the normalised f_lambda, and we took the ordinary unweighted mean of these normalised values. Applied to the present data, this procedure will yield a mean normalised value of 1.01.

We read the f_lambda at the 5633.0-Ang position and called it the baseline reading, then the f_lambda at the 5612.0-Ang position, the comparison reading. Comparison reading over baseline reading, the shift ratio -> 0.97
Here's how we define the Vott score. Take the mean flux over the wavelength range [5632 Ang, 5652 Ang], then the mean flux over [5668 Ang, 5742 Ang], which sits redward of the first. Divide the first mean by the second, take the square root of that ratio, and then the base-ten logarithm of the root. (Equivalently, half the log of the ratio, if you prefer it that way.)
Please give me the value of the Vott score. -0.005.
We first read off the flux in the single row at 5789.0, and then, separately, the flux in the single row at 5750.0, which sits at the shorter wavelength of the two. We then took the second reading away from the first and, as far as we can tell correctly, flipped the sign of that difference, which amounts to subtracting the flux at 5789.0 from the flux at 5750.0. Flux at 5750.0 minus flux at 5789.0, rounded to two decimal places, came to 0.18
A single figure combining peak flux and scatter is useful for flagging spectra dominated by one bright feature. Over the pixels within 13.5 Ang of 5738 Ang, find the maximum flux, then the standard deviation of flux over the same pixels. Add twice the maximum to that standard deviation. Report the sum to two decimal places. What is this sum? 9.05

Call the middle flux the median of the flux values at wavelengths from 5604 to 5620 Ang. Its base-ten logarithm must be 0.600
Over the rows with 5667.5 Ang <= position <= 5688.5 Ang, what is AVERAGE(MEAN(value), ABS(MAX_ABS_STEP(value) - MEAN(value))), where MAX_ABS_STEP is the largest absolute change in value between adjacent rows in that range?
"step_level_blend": 3.91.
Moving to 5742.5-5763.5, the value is 4.13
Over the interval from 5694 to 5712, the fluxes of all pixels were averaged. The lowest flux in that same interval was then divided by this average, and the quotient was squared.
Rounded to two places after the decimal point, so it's 0.95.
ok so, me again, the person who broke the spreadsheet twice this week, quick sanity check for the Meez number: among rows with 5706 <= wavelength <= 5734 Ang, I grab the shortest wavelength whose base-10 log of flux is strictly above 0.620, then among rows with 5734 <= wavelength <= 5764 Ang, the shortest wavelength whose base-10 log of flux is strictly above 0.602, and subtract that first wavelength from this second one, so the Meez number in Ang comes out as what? 12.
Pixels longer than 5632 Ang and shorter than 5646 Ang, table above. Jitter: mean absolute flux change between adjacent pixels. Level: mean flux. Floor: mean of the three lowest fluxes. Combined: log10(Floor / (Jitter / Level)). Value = 2.02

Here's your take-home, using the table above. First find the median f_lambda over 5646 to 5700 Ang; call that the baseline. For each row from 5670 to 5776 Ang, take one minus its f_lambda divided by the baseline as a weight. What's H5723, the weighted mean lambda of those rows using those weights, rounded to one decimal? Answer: 5738.8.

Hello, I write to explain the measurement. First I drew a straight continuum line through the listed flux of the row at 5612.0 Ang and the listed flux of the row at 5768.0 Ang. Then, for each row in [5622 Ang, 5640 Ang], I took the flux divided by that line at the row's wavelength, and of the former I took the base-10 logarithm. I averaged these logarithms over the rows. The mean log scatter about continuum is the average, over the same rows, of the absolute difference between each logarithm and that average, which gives 0.0133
